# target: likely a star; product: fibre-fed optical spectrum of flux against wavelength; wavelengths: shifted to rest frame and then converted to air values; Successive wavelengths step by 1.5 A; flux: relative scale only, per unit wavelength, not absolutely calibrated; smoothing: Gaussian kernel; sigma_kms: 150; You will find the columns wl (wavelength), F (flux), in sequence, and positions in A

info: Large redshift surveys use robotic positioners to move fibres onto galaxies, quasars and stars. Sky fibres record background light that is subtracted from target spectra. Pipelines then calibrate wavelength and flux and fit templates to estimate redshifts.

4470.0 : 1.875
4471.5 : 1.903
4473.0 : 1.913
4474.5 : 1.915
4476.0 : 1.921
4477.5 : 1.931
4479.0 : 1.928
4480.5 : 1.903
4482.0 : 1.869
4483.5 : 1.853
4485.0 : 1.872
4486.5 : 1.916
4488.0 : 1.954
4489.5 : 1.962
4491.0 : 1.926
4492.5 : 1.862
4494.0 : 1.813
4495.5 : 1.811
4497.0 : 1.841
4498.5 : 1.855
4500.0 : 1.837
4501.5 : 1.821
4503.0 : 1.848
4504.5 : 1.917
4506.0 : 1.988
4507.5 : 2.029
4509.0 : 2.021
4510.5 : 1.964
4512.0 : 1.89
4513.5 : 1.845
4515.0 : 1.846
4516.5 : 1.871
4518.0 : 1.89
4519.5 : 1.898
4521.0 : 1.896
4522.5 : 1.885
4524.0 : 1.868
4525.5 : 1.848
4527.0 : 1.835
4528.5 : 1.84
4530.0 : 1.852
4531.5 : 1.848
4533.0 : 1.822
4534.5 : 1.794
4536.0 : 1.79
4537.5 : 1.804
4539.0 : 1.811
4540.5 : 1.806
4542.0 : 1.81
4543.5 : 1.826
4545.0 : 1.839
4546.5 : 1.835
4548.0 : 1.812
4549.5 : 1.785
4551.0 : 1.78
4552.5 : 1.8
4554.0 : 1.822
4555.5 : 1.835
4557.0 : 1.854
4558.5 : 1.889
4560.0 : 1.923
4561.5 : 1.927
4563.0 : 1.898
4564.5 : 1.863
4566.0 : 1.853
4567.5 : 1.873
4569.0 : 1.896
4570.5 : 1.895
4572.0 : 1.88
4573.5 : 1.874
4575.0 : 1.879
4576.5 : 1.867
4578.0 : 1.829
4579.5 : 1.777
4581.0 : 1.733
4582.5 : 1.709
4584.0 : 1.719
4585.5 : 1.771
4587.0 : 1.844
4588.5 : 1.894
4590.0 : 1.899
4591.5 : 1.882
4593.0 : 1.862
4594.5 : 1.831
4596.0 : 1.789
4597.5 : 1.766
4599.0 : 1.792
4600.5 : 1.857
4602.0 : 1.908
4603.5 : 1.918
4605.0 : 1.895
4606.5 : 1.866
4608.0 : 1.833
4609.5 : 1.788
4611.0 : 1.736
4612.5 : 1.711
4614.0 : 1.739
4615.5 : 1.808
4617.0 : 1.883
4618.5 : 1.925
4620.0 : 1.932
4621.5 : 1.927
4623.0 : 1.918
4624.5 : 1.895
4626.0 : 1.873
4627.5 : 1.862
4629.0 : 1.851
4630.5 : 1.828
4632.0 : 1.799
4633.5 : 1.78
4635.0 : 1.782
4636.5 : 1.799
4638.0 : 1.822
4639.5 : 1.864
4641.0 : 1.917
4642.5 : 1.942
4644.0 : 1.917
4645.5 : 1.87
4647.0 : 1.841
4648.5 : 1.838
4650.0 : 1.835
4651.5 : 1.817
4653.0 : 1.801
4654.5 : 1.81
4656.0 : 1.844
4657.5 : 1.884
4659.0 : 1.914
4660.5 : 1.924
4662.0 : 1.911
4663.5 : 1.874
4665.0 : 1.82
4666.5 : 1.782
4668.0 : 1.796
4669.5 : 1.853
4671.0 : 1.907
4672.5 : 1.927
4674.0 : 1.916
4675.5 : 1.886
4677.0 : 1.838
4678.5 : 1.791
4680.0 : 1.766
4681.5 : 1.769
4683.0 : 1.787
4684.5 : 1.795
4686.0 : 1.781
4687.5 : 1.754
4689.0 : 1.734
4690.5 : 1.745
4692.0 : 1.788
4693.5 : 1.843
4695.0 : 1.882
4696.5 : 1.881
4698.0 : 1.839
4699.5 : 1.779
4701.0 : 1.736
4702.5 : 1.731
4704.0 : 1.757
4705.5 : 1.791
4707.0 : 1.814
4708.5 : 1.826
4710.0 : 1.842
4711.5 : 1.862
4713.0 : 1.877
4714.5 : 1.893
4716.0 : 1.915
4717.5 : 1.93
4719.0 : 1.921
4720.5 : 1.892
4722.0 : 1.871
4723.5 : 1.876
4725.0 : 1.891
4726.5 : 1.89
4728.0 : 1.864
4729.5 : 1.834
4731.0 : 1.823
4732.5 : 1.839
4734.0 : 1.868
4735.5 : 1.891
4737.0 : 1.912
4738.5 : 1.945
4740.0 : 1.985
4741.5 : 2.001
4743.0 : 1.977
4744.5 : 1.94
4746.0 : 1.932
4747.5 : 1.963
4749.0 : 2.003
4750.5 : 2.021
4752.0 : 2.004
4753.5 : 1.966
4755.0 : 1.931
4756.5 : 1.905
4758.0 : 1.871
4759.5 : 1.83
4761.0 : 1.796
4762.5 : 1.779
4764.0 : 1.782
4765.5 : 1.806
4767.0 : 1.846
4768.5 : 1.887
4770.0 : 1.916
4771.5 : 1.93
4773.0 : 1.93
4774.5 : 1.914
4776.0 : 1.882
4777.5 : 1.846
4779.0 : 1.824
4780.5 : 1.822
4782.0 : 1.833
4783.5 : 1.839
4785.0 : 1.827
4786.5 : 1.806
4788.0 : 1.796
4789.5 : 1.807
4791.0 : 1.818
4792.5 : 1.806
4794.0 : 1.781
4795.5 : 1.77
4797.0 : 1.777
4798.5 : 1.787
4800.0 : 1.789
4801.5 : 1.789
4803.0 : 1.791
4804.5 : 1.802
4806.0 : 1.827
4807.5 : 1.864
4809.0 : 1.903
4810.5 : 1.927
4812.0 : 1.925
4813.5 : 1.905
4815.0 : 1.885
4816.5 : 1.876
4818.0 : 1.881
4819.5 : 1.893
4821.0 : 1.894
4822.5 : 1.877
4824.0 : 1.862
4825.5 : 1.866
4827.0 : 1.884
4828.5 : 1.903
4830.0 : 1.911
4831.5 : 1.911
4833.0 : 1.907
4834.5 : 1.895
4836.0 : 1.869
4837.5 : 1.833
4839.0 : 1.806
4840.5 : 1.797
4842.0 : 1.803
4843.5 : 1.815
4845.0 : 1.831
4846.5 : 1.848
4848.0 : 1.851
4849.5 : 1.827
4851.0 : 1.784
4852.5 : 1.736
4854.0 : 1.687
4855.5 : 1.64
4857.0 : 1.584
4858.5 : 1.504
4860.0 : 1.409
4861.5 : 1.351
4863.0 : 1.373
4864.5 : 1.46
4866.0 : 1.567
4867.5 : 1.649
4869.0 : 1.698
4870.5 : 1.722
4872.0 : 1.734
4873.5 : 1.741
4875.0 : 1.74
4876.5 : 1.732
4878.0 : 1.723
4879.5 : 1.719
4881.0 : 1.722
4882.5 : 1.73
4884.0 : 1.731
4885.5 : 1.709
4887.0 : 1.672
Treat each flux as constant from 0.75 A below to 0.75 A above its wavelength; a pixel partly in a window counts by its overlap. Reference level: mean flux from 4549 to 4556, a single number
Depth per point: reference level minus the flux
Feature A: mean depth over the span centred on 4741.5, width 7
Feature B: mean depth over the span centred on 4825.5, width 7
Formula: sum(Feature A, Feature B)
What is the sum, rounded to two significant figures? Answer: -0.24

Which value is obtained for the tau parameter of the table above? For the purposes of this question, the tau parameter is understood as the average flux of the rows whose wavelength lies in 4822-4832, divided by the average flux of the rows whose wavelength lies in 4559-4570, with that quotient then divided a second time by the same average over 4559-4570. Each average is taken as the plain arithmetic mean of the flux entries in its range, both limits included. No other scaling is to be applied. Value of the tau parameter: 0.53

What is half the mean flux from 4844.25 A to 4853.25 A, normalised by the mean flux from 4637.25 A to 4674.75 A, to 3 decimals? 0.486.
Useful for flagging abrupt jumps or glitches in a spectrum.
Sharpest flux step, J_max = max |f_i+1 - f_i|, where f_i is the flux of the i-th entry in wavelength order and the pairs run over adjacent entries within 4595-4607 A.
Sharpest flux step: 0.065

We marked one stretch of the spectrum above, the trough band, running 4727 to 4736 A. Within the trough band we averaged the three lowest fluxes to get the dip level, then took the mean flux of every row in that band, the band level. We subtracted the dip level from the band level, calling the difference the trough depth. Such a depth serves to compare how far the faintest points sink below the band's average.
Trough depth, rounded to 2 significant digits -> 0.021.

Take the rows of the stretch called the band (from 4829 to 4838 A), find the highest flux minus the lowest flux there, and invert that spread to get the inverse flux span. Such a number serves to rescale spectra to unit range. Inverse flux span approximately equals 13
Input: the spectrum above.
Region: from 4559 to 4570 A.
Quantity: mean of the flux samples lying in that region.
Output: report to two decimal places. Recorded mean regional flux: 1.89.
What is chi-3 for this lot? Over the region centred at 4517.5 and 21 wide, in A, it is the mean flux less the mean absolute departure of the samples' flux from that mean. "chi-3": 1.85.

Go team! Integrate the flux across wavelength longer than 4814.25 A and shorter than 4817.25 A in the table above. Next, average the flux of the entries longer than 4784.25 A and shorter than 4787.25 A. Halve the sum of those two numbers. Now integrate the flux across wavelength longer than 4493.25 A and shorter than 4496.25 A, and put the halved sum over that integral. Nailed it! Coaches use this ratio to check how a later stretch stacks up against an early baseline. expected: 0.686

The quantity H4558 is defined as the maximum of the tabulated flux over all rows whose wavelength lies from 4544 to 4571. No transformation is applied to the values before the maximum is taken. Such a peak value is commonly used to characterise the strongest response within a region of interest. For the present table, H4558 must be 1.927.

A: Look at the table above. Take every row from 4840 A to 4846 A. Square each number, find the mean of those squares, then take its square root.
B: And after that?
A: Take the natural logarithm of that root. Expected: 0.59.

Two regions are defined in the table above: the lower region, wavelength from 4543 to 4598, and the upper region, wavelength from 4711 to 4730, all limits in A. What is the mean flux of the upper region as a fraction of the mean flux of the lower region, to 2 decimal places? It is 1.03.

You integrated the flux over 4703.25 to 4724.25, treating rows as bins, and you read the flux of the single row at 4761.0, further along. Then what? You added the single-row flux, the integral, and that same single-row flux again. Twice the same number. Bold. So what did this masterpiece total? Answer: 42.7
